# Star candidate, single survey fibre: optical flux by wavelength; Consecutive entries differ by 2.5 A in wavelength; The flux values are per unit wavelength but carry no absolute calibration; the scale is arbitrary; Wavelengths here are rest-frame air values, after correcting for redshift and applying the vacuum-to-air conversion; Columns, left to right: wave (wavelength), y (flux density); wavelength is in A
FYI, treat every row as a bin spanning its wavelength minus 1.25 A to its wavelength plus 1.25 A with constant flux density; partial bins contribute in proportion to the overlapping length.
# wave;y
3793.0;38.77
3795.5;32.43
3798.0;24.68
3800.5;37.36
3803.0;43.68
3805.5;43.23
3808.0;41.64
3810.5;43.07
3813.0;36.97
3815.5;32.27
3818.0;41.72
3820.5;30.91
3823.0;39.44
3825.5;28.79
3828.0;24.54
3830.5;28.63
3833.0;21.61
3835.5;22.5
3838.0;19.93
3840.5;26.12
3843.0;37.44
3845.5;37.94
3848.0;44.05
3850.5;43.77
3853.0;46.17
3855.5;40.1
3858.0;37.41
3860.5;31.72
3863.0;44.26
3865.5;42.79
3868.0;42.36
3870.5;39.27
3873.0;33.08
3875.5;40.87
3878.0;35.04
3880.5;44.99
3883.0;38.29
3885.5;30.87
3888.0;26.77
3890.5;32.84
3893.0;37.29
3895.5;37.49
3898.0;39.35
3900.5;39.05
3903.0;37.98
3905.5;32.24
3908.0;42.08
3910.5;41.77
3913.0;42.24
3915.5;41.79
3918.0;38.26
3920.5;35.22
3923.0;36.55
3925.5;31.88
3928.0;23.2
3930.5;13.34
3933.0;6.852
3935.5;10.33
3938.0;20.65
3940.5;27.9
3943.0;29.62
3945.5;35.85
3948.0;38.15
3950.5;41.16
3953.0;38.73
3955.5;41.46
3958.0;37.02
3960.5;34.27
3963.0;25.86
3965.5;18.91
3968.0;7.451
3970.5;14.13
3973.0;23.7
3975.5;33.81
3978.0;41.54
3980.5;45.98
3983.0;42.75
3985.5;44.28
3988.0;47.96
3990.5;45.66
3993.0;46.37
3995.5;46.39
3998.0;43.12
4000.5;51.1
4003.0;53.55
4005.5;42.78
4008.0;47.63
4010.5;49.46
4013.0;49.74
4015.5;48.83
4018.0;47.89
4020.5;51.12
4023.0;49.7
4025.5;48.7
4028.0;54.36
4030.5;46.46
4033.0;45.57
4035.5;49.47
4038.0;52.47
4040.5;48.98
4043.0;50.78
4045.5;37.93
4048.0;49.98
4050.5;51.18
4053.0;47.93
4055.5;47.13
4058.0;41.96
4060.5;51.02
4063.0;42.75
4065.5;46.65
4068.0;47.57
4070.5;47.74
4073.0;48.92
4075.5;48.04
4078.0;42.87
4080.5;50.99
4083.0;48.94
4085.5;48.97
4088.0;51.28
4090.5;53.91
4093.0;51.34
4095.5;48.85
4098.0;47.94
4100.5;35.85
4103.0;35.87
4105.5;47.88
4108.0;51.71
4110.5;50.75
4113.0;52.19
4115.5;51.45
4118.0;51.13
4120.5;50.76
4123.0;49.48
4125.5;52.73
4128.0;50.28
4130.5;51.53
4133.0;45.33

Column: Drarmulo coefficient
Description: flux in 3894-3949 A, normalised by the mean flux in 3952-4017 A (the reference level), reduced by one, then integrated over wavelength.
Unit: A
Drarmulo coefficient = -10.4 A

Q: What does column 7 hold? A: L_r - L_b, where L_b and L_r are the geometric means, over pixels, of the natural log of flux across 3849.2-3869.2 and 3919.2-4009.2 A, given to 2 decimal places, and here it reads -0.34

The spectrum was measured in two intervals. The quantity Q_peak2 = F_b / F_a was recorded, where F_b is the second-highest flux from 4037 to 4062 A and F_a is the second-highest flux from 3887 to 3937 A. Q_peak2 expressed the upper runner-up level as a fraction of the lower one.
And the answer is 1.22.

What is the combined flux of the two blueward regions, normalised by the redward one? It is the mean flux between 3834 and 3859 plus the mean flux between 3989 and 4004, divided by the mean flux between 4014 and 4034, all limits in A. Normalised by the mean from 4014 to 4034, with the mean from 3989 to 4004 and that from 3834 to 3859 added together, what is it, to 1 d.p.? 1.7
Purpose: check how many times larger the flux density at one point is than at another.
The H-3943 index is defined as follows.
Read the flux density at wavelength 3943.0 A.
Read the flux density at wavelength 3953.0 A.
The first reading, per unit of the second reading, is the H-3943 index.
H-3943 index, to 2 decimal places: 0.76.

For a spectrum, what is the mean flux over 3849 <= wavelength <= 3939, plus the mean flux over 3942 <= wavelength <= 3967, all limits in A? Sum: 69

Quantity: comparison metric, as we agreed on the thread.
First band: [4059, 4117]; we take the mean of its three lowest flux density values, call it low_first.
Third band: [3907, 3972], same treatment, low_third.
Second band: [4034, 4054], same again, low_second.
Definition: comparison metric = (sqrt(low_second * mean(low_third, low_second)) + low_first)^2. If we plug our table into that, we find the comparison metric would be 5288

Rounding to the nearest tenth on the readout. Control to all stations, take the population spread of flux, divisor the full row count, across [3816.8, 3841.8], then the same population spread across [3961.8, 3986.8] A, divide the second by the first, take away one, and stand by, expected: 0.9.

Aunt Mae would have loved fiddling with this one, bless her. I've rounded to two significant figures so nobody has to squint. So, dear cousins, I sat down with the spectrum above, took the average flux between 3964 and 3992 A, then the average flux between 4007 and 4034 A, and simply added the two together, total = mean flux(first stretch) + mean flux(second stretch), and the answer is 82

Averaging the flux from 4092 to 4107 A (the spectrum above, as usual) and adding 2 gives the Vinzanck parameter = 47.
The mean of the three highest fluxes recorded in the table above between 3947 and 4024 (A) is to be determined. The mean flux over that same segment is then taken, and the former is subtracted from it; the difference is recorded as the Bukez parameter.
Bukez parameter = -12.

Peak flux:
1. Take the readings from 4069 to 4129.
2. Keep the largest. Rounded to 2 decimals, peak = 53.91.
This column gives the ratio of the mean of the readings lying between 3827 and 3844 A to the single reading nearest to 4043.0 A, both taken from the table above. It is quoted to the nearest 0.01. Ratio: 0.51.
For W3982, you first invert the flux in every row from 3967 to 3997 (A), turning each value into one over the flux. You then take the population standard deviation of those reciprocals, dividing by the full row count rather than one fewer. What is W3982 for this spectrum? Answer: 0.032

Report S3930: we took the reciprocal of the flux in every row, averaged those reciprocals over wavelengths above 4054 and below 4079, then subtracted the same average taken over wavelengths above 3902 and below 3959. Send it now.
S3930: -0.018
